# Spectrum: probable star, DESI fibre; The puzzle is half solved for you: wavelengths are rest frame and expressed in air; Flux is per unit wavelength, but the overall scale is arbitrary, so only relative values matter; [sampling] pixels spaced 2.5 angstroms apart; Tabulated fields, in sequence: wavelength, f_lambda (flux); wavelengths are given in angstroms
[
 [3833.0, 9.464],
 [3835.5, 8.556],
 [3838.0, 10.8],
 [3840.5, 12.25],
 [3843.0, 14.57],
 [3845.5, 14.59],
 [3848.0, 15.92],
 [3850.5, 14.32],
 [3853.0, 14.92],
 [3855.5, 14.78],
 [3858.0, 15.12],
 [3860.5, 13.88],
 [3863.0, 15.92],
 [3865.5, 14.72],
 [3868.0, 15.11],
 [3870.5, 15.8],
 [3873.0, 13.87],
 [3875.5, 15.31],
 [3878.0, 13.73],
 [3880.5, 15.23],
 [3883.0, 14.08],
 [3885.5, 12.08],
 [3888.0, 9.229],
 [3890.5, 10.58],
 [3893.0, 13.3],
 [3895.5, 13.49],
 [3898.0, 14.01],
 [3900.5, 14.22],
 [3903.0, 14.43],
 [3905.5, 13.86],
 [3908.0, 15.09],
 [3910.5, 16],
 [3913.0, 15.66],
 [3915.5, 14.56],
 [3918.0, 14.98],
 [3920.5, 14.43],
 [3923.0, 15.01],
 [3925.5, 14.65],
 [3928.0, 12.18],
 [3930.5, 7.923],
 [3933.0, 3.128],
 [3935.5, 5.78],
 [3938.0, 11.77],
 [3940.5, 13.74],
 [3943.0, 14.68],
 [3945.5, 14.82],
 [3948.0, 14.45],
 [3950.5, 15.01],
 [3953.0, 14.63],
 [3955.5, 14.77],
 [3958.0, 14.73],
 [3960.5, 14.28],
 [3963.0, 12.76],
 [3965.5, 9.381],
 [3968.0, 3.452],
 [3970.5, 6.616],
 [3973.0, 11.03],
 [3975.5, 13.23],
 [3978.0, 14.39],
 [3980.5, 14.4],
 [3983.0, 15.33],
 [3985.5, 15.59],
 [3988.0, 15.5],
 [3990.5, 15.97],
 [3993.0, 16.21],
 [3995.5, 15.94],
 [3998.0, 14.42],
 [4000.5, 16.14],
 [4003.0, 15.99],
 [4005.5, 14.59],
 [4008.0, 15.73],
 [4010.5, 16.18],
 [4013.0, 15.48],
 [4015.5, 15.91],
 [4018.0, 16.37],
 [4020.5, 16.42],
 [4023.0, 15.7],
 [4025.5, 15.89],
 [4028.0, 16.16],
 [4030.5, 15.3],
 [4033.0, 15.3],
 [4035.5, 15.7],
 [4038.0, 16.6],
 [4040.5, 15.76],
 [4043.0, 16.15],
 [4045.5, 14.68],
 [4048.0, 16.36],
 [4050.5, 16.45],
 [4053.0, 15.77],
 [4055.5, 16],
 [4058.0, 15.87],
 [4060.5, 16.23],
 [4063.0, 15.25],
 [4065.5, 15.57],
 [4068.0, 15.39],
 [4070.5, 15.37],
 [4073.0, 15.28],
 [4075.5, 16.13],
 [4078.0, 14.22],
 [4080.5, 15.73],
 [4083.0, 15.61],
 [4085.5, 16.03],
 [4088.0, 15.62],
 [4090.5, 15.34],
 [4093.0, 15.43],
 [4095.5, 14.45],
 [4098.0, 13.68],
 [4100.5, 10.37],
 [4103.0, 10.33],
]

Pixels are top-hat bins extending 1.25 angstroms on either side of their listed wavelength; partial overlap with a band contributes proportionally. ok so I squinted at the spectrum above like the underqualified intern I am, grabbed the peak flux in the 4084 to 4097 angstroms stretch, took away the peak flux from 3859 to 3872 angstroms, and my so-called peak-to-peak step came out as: 0.11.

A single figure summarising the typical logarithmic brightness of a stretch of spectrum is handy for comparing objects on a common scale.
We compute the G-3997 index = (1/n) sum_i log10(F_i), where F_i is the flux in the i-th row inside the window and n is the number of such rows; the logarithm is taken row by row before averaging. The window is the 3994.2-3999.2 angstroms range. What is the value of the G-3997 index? 1.18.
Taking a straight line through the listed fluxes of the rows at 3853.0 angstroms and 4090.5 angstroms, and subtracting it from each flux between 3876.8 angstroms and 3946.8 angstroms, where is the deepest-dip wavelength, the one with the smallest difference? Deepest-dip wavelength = 3933.0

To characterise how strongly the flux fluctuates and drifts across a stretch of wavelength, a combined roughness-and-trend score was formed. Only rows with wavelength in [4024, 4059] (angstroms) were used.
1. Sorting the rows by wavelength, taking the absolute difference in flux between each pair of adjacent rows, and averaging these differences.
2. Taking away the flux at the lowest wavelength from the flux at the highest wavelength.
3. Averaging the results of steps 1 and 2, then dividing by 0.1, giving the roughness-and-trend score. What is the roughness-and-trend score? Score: 3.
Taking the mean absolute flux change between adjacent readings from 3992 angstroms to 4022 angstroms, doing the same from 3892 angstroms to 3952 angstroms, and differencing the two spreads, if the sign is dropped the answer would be 0.61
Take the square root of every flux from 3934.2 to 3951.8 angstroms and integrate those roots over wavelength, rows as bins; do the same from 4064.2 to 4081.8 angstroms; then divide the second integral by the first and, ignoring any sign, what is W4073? 1.10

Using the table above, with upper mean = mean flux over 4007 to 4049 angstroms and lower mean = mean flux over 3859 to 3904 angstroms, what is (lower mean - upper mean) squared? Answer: 4.1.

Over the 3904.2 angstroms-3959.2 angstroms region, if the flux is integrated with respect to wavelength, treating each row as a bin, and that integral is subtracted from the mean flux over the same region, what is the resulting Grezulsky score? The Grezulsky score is -716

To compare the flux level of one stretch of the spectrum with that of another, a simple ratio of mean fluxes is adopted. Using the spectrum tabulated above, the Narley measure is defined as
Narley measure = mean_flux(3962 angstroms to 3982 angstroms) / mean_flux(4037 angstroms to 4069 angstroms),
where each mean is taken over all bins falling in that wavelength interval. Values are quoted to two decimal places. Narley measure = 0.67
